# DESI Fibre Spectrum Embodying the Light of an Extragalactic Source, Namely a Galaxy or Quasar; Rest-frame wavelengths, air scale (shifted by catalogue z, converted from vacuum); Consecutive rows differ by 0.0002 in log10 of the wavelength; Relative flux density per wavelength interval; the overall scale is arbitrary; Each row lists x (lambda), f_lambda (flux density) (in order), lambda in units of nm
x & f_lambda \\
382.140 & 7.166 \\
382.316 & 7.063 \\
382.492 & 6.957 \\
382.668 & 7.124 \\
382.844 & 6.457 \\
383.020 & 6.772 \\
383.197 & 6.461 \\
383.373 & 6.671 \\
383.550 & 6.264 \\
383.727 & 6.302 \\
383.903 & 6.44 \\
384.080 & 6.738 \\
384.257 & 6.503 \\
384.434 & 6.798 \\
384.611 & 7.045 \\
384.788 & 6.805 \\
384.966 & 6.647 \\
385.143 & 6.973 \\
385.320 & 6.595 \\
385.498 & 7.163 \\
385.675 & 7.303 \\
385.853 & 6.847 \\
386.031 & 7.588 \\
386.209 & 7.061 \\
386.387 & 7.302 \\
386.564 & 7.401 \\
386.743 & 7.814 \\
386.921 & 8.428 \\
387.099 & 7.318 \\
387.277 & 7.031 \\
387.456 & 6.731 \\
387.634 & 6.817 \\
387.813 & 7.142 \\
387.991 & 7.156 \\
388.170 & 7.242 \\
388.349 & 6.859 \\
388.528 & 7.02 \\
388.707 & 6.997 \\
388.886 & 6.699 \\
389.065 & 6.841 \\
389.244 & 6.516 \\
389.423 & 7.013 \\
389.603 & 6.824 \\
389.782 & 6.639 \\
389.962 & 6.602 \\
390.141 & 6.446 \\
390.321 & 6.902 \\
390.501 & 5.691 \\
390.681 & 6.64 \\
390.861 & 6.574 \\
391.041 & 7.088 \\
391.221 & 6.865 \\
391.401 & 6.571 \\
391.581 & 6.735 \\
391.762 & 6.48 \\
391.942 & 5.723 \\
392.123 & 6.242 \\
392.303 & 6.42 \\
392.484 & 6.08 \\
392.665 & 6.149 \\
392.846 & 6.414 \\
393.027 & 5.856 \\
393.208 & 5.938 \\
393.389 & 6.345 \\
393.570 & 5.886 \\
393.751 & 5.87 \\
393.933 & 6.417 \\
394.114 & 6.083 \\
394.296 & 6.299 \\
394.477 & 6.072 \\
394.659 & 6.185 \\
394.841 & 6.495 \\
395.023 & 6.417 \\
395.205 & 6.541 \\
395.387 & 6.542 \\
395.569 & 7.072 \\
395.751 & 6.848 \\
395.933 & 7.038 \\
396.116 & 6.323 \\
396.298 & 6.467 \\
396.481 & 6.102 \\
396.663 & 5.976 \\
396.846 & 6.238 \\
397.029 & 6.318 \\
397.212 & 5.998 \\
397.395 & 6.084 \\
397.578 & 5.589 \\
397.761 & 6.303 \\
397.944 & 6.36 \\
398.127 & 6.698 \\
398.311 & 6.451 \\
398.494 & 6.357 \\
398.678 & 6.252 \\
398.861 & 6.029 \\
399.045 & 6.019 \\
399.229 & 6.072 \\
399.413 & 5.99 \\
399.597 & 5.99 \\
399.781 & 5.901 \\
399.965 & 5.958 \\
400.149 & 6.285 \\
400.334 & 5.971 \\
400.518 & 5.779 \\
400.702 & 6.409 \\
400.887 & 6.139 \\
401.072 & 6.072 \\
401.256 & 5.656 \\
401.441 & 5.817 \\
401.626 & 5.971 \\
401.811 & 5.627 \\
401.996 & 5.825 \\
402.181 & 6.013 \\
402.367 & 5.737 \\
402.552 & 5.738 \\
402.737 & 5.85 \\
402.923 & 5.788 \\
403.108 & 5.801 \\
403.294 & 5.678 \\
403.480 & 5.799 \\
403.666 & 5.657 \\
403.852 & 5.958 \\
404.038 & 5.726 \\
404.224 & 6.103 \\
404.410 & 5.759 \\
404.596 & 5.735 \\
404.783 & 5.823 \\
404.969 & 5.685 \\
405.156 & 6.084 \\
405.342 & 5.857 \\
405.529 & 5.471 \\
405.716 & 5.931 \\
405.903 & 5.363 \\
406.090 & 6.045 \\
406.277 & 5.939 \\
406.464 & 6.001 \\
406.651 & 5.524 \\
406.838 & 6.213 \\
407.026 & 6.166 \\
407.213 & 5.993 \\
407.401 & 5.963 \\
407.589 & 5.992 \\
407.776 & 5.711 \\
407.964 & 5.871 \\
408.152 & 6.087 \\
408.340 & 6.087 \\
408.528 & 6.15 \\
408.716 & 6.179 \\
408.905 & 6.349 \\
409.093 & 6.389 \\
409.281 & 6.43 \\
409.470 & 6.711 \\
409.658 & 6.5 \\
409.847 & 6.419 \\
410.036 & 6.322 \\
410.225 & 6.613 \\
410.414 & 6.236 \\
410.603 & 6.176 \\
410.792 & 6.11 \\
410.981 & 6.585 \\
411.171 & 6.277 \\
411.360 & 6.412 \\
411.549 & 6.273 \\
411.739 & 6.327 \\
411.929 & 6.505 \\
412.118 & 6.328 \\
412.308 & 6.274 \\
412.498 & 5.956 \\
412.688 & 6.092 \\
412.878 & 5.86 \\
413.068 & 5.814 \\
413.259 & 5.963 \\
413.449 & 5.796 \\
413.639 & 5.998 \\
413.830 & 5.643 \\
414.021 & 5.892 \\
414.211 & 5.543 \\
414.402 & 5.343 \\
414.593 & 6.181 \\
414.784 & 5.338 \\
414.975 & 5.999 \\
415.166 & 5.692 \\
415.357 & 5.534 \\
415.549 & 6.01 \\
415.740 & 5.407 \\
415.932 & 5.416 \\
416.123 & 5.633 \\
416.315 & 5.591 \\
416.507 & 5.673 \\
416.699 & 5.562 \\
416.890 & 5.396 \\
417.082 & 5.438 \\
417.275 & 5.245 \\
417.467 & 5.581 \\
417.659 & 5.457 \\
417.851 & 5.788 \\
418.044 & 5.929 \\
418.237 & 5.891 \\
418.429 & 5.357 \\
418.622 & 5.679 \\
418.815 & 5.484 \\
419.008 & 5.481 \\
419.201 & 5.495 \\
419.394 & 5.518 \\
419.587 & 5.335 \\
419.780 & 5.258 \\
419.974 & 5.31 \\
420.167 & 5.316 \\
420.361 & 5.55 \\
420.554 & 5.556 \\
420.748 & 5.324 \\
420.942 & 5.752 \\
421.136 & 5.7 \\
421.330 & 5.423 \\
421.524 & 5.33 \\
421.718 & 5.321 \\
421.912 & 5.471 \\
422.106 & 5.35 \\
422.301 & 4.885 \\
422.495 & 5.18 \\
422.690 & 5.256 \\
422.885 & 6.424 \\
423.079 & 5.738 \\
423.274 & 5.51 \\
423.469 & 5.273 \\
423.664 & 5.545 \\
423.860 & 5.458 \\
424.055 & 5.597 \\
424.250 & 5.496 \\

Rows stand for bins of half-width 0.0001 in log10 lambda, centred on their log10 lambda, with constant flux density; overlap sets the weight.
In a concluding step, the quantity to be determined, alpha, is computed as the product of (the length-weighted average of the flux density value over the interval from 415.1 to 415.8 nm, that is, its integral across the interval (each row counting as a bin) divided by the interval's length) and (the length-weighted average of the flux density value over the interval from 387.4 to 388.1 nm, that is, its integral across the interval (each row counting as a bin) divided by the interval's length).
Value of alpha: 40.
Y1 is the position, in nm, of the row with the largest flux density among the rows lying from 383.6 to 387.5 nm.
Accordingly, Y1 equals 386.921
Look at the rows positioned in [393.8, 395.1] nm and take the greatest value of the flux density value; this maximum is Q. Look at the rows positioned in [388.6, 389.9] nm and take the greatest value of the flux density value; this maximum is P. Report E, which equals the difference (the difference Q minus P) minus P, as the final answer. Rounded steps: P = 7.013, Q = 6.495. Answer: -7.5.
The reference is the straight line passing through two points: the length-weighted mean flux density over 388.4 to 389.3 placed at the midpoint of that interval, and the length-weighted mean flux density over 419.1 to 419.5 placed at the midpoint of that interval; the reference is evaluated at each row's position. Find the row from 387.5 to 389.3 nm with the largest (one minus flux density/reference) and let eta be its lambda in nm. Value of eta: 389.244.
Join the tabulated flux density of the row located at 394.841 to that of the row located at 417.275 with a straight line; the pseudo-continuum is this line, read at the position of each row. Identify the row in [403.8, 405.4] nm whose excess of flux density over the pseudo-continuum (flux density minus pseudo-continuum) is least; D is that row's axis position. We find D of 404.038 nm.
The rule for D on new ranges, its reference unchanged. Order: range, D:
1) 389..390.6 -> 390.501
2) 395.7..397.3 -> 396.663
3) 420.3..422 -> 420.748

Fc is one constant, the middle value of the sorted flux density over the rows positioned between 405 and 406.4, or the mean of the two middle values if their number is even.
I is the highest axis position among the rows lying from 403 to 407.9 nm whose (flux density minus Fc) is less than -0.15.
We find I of 407.776 nm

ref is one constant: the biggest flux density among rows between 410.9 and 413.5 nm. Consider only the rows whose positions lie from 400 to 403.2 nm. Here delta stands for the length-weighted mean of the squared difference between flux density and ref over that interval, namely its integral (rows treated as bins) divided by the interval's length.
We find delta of 0.50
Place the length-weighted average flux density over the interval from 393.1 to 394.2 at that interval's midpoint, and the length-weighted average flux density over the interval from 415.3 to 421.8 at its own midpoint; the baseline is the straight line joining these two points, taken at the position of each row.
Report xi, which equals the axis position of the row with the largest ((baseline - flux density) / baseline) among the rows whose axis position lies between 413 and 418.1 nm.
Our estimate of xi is 417.275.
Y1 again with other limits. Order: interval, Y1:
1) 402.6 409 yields 408.905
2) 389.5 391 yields 390.321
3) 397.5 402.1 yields 398.127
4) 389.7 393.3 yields 391.041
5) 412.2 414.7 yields 412.308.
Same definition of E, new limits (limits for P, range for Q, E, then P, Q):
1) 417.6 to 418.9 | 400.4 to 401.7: -5.4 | 5.929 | 6.409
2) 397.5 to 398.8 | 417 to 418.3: -7.5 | 6.698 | 5.929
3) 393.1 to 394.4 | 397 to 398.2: -6.1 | 6.417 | 6.698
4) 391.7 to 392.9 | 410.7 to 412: -6.4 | 6.48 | 6.585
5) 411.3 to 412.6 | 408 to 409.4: -6.6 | 6.505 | 6.43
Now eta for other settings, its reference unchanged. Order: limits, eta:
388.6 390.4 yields 390.141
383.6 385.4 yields 383.727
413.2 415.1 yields 414.402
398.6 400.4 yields 399.781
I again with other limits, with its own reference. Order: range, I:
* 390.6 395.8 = 391.942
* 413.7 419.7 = 419.587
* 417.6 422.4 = 422.301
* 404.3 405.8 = 405.529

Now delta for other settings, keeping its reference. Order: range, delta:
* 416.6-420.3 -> 1.21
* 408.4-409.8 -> 0.07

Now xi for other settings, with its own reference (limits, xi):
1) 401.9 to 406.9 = 405.903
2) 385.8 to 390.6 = 390.501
